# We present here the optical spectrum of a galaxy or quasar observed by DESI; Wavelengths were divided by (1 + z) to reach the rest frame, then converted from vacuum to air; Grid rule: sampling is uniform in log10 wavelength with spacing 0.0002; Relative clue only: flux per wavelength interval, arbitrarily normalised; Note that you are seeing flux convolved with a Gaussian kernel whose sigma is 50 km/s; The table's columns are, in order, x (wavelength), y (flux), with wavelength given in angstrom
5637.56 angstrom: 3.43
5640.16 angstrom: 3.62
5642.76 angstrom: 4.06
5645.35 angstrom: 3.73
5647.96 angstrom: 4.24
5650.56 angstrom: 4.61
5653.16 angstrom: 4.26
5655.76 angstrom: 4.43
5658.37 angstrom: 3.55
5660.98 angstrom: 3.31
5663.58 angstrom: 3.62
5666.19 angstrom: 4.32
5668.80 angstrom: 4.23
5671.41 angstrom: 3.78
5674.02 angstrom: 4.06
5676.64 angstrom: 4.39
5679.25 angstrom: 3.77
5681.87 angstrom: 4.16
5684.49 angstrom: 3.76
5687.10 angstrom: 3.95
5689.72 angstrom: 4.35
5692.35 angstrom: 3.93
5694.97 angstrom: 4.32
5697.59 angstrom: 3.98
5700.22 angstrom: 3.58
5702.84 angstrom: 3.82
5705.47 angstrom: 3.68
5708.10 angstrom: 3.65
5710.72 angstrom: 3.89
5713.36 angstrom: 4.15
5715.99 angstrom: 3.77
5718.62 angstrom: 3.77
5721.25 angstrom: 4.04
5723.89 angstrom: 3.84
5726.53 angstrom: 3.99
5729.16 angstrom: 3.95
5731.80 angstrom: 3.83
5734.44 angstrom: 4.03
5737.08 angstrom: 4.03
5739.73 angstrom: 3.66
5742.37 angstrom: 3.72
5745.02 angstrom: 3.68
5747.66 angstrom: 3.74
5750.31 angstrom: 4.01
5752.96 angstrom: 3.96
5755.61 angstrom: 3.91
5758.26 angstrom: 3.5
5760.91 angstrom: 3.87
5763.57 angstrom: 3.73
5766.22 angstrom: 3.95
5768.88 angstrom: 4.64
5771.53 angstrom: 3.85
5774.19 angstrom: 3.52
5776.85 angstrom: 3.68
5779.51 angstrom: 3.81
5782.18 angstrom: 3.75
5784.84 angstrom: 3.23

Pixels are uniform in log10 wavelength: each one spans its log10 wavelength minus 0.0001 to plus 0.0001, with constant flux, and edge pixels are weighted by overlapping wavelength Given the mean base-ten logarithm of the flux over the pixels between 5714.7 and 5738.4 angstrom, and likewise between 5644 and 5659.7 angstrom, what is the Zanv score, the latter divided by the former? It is 1.04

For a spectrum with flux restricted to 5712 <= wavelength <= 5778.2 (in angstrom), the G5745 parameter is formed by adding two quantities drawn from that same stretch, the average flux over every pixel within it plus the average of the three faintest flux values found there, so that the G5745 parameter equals 7.4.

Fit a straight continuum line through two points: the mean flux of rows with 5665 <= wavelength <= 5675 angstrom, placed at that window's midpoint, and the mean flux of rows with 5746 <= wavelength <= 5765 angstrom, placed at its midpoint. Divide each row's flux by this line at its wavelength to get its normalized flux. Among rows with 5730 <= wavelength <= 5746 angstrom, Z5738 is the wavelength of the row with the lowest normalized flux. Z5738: 5739.73 angstrom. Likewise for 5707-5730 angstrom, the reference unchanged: 5708.10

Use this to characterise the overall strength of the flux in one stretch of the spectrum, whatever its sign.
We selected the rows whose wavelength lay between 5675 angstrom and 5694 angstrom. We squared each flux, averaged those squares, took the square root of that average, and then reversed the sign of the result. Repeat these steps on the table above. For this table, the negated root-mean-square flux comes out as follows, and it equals -4.1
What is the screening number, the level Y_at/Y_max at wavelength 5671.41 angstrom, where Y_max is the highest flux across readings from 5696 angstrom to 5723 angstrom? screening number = 0.91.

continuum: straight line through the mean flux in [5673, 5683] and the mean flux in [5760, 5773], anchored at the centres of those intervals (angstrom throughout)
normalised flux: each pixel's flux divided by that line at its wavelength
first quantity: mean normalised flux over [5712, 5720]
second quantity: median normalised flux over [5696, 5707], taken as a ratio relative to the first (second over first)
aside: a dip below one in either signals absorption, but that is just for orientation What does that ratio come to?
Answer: 0.96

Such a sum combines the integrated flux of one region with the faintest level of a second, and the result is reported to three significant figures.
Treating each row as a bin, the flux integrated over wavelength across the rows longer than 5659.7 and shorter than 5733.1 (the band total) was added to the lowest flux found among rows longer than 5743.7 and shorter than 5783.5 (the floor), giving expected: 292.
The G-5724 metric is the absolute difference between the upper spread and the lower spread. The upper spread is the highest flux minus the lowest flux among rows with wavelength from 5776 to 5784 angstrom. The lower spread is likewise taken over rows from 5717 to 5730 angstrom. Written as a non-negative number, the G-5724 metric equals 0.14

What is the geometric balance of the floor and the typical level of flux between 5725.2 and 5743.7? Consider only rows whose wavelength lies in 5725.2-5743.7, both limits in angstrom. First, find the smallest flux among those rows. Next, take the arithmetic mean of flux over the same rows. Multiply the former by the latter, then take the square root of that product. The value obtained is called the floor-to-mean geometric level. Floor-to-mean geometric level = 3.77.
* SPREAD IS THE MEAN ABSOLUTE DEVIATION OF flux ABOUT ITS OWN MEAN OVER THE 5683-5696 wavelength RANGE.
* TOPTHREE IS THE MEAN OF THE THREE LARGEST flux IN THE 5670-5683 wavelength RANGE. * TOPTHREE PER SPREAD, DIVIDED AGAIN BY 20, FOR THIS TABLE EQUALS 1.0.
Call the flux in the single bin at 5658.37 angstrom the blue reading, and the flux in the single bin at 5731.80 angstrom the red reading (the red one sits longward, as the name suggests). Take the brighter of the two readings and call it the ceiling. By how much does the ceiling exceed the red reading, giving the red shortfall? 0.0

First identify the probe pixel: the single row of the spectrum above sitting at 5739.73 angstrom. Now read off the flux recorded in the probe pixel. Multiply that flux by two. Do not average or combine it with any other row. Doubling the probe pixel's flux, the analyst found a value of 7.3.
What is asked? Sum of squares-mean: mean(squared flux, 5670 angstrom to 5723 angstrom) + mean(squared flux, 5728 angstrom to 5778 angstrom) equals 30.5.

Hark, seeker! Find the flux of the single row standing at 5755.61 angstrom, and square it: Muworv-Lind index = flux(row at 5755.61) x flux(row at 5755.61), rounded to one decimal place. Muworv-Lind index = 15.3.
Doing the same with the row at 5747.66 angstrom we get 14.0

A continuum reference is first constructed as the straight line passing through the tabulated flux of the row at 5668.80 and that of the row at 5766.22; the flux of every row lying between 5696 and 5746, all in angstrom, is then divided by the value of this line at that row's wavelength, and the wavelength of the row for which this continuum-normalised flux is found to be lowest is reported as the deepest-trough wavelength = 5700.22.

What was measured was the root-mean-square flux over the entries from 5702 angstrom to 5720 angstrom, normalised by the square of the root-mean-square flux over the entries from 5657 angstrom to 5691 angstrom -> 0.244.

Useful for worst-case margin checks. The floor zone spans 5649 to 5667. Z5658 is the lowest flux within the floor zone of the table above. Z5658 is 3.31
